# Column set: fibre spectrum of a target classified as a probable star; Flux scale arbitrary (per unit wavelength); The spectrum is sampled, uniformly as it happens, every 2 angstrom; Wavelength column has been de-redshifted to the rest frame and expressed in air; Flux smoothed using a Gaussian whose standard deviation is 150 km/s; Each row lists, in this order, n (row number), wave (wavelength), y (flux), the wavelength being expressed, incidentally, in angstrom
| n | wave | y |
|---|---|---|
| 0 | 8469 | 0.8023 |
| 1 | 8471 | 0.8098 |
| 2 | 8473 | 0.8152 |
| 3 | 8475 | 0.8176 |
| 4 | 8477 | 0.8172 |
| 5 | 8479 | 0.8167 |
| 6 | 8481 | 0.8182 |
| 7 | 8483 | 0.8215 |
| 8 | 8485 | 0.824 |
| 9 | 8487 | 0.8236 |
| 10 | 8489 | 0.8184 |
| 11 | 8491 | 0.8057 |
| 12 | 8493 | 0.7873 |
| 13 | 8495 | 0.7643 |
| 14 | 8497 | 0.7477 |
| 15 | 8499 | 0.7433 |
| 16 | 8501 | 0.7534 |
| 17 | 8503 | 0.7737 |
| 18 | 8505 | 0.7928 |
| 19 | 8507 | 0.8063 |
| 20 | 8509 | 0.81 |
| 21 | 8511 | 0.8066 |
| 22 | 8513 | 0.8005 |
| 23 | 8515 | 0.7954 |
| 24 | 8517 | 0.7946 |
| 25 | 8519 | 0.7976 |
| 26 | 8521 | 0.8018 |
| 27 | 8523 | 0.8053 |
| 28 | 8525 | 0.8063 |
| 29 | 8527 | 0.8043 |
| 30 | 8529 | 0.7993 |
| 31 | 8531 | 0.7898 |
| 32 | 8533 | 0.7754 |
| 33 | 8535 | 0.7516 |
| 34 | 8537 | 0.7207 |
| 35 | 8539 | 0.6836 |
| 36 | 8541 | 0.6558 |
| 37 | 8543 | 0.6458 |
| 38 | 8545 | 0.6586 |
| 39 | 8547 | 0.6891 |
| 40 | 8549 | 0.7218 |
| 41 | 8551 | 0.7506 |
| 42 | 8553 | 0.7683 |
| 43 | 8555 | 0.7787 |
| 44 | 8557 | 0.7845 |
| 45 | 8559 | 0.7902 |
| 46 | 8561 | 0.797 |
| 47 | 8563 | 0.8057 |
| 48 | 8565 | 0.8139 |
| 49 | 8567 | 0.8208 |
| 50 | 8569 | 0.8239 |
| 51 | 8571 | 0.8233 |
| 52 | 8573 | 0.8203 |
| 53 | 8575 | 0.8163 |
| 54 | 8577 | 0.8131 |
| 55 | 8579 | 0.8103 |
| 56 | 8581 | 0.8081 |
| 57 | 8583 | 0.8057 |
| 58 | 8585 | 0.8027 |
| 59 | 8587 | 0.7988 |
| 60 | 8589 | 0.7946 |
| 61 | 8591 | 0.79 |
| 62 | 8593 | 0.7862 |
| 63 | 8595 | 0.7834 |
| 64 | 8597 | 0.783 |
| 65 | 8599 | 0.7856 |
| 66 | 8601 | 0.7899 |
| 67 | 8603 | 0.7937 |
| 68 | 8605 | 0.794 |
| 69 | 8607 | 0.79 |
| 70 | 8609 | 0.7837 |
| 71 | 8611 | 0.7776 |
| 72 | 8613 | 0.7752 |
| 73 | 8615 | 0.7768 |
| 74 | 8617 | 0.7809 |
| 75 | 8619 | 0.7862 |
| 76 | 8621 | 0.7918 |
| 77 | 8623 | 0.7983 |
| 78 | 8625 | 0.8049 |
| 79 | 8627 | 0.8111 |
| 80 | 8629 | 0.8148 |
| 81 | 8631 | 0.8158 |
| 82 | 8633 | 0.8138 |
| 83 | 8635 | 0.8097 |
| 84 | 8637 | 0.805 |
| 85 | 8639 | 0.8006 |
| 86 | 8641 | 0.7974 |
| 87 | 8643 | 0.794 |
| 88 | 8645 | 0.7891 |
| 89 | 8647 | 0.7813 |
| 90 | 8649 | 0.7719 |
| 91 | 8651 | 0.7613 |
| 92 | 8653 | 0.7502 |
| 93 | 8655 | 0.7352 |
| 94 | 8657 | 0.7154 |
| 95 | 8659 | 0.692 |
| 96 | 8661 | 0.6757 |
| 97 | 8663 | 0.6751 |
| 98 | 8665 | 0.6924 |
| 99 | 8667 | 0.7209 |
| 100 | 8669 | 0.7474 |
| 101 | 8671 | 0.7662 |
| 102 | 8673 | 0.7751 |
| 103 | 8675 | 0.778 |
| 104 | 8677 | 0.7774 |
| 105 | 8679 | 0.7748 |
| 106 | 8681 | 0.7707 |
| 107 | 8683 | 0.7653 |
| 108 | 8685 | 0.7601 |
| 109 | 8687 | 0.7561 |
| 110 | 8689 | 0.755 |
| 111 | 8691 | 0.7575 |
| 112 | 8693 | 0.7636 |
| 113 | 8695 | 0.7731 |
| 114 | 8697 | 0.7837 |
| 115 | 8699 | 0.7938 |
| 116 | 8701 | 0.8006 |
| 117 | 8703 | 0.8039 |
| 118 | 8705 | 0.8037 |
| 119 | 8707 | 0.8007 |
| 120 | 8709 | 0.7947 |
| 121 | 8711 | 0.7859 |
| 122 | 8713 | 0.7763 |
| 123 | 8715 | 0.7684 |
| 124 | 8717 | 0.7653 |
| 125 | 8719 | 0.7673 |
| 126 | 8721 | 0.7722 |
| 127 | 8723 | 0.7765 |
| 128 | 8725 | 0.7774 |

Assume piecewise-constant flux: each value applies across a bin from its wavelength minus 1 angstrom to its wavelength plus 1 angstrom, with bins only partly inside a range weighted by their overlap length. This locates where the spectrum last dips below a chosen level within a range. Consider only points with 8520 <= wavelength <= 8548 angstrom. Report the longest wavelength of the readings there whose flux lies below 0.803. 8547 angstrom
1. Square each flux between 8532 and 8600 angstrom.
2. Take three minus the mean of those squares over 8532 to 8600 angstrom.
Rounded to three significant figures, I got 2.40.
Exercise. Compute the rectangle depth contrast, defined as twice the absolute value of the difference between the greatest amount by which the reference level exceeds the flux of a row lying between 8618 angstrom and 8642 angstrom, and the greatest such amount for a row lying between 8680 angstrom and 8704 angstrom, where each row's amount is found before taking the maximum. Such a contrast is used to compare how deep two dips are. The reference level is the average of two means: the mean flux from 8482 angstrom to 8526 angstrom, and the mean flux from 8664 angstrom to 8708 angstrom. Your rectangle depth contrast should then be 0.06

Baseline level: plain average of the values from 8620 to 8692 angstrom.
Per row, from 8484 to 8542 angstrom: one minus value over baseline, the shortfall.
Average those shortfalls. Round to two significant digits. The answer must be -0.018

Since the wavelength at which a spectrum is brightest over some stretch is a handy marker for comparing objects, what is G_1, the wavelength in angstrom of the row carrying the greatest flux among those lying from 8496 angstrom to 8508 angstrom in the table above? 8507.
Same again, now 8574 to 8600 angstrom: 8575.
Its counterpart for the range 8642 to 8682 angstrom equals 8643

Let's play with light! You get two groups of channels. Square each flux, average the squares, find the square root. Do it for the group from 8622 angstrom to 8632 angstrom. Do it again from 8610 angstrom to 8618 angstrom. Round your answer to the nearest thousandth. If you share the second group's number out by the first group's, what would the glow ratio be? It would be 0.961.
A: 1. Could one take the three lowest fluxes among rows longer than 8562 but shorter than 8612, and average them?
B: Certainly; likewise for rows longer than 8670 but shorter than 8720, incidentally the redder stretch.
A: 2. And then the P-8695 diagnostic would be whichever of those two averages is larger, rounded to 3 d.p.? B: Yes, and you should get 0.781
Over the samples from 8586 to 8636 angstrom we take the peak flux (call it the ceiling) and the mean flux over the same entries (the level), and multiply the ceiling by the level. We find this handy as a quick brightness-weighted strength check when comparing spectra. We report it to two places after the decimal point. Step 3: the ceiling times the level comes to 0.65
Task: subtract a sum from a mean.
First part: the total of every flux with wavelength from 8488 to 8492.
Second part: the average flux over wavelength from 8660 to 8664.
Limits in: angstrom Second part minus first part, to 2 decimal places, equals -0.95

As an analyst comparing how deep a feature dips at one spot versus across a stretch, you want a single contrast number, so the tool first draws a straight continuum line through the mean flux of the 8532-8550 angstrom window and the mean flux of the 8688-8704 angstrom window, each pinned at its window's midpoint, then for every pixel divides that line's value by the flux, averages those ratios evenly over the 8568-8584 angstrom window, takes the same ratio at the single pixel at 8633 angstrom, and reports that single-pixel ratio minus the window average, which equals 0.037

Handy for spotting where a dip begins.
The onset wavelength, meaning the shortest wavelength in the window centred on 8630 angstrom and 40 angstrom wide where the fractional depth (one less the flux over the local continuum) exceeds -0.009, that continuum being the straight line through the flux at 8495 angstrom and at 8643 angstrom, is 8611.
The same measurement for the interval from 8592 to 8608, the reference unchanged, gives 8593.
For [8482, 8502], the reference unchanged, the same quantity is 8495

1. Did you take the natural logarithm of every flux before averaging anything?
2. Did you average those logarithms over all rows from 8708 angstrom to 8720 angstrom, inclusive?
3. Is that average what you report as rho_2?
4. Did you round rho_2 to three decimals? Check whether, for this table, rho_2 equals -0.253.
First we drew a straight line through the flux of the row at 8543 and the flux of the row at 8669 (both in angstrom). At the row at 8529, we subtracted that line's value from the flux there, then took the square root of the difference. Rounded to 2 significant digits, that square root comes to 0.41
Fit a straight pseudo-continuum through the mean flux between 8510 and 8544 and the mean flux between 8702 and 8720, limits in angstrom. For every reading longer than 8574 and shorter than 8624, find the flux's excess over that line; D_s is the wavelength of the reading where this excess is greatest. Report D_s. 8575 angstrom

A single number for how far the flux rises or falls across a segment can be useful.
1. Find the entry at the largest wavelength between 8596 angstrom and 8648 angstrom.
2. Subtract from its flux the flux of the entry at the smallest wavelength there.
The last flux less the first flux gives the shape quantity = 0.00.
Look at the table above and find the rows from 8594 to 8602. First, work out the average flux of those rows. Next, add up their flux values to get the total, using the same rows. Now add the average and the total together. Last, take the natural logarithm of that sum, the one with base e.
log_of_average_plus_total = 1.4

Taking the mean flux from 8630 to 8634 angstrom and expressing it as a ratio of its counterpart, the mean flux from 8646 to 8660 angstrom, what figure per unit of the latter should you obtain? 1.10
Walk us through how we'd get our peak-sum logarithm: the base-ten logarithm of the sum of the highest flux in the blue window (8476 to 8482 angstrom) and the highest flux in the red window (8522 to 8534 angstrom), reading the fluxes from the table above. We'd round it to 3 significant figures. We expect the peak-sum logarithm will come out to 0.211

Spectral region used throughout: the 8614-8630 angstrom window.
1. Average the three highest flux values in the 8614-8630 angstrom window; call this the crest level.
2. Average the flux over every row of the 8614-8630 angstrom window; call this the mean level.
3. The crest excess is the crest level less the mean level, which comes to 0.015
